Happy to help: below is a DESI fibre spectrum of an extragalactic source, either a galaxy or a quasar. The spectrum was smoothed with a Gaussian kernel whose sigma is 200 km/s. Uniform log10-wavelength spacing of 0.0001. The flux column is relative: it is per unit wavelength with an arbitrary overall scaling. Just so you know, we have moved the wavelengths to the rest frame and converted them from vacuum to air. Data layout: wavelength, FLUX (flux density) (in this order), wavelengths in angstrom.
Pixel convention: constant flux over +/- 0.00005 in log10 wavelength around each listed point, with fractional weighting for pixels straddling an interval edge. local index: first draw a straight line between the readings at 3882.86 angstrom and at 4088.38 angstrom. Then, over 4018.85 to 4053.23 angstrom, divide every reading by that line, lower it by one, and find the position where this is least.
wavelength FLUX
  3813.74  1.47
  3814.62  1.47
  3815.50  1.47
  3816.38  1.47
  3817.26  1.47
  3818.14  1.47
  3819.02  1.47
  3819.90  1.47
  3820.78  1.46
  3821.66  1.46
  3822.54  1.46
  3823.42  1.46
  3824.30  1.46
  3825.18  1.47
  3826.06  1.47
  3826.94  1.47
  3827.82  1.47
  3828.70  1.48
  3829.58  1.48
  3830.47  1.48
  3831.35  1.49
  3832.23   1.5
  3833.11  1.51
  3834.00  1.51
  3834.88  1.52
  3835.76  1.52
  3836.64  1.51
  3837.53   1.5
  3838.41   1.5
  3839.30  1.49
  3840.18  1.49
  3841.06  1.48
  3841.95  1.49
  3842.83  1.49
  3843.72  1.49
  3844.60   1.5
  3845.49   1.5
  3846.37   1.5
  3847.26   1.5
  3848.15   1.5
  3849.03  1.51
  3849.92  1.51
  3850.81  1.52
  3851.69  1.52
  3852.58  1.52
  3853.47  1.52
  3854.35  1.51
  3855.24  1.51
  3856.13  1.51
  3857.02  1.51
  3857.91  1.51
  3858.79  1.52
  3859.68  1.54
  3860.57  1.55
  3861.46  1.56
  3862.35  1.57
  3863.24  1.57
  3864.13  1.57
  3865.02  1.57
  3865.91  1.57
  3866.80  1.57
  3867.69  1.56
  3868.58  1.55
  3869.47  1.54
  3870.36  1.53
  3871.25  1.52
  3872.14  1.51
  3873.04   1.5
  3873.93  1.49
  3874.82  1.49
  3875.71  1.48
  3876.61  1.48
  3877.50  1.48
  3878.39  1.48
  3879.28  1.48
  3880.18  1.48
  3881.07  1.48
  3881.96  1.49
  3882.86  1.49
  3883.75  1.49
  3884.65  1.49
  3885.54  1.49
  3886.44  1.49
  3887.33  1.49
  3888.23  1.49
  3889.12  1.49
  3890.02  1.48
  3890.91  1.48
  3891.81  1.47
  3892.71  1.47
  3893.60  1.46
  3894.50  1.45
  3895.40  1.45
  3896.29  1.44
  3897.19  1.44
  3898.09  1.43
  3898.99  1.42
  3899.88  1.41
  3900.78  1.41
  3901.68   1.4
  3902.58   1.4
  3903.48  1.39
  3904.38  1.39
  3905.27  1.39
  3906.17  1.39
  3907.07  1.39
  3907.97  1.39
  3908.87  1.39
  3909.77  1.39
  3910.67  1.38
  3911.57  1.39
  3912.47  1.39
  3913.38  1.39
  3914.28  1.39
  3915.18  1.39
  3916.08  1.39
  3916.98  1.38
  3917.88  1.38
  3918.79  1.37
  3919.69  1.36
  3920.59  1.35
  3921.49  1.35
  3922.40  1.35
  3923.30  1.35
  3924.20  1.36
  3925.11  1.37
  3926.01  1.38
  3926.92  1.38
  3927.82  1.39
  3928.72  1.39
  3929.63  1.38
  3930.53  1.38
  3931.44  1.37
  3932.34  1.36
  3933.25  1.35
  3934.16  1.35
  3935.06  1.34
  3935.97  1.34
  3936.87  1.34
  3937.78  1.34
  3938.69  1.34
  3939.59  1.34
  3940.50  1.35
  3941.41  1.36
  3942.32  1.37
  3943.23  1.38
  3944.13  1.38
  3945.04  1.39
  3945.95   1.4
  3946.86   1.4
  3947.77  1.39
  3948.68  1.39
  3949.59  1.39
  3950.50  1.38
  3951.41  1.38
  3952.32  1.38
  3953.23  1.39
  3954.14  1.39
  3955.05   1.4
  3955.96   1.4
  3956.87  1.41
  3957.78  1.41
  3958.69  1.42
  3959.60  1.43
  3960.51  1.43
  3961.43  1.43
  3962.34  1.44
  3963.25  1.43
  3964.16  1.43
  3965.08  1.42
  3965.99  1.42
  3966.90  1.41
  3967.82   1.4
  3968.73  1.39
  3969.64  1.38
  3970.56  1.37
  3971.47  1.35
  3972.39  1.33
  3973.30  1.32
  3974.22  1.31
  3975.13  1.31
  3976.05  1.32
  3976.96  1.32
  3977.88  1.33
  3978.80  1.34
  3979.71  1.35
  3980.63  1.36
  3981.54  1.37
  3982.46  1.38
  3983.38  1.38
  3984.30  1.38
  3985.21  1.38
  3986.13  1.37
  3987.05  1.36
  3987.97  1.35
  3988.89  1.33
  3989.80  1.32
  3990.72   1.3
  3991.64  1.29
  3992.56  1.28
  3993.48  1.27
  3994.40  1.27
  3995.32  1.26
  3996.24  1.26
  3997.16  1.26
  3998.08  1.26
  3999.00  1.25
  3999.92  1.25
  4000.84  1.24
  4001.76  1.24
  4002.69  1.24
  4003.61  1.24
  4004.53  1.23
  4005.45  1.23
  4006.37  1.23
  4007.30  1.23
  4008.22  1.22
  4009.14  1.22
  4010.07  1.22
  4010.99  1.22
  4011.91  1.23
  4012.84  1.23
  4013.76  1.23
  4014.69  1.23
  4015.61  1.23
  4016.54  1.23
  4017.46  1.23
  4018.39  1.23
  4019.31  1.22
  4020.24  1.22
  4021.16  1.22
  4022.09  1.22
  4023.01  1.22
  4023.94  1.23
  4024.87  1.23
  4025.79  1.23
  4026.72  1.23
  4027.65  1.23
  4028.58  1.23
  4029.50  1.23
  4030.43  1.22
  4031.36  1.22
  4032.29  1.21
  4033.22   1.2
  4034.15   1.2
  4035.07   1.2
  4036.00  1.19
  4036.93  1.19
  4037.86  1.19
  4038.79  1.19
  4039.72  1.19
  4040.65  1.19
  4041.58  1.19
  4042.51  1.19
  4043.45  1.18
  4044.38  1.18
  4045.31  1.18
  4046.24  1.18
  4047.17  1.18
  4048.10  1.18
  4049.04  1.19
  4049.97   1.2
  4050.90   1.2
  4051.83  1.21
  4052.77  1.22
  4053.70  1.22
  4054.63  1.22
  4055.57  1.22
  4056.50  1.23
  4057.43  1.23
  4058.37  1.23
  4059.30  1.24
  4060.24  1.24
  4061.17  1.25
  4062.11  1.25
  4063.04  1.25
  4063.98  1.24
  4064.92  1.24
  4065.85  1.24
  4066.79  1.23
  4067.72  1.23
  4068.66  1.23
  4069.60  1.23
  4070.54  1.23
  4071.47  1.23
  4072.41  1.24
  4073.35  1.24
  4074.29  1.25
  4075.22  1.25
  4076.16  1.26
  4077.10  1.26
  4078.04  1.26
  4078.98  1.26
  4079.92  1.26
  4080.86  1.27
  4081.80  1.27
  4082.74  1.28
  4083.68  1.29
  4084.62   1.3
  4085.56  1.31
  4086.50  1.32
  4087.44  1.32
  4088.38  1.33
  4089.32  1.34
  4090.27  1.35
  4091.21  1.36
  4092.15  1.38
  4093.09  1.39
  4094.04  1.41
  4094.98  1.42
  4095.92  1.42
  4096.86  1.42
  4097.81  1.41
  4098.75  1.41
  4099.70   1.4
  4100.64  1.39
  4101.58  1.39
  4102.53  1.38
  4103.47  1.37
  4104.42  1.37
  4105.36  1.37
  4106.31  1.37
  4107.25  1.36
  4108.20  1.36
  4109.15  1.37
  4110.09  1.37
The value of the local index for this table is 4043.45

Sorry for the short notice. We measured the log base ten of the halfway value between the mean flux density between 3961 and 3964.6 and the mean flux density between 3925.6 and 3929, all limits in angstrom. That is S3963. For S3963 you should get 0.149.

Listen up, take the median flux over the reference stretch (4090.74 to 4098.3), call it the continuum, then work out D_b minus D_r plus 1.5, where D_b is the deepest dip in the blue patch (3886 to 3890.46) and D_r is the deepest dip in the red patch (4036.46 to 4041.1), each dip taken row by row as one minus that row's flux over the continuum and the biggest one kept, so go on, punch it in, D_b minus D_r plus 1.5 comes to 1.29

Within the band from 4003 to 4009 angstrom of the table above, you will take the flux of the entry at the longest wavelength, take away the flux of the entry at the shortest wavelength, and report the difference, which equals -0.020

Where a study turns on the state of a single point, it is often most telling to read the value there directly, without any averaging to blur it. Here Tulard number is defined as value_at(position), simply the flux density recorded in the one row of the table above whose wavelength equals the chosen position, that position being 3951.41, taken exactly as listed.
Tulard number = 1.38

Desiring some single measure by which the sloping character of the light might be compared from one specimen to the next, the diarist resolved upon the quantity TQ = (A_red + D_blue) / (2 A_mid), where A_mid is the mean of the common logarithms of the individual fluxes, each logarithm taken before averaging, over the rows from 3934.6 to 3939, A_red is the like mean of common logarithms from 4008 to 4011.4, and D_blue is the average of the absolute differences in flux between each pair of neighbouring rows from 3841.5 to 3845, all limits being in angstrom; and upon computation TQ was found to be 0.35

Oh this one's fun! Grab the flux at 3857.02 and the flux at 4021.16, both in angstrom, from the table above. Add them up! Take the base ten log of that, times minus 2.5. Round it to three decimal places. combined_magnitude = -1.090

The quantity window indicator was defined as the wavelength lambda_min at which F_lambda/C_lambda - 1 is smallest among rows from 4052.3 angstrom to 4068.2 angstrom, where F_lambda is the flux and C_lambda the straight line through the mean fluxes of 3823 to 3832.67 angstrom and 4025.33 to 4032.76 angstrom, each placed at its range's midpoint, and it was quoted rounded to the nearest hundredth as 4052.77 angstrom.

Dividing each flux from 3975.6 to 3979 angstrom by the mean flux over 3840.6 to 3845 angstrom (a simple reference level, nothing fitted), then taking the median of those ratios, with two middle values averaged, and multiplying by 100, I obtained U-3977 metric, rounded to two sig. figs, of 89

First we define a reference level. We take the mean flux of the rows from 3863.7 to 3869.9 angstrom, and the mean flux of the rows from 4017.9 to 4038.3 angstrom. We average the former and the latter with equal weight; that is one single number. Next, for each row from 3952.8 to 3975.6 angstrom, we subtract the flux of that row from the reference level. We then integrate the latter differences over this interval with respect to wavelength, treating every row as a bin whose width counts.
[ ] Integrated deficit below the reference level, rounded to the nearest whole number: 0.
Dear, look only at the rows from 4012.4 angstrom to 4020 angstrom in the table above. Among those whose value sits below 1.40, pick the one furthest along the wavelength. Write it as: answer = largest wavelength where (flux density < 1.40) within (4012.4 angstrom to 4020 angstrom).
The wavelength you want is 4019.31 angstrom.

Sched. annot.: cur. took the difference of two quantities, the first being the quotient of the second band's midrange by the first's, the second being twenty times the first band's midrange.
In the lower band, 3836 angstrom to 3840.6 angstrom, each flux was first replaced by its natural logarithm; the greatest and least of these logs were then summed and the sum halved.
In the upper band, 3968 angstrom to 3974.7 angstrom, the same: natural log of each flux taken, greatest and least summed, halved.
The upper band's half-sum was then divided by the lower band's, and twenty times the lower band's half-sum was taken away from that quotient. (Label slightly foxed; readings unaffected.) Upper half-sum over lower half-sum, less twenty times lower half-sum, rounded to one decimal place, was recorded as -7.4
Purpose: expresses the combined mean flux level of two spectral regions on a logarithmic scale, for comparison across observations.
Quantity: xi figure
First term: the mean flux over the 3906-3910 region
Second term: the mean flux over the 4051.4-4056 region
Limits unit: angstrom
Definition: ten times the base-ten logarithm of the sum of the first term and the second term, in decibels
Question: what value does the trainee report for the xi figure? 4.16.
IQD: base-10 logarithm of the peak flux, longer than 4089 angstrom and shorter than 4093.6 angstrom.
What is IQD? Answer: 0.143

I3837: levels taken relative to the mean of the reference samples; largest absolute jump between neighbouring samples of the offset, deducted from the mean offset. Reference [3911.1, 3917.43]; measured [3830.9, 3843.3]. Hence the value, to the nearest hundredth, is 0.10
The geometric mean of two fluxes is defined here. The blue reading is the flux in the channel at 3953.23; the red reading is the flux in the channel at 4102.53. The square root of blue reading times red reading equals 1.38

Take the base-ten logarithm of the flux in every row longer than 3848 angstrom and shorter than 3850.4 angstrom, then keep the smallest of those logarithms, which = 0.176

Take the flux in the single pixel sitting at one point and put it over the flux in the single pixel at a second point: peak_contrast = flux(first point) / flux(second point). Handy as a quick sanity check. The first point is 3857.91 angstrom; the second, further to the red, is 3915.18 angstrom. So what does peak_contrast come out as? 1.09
